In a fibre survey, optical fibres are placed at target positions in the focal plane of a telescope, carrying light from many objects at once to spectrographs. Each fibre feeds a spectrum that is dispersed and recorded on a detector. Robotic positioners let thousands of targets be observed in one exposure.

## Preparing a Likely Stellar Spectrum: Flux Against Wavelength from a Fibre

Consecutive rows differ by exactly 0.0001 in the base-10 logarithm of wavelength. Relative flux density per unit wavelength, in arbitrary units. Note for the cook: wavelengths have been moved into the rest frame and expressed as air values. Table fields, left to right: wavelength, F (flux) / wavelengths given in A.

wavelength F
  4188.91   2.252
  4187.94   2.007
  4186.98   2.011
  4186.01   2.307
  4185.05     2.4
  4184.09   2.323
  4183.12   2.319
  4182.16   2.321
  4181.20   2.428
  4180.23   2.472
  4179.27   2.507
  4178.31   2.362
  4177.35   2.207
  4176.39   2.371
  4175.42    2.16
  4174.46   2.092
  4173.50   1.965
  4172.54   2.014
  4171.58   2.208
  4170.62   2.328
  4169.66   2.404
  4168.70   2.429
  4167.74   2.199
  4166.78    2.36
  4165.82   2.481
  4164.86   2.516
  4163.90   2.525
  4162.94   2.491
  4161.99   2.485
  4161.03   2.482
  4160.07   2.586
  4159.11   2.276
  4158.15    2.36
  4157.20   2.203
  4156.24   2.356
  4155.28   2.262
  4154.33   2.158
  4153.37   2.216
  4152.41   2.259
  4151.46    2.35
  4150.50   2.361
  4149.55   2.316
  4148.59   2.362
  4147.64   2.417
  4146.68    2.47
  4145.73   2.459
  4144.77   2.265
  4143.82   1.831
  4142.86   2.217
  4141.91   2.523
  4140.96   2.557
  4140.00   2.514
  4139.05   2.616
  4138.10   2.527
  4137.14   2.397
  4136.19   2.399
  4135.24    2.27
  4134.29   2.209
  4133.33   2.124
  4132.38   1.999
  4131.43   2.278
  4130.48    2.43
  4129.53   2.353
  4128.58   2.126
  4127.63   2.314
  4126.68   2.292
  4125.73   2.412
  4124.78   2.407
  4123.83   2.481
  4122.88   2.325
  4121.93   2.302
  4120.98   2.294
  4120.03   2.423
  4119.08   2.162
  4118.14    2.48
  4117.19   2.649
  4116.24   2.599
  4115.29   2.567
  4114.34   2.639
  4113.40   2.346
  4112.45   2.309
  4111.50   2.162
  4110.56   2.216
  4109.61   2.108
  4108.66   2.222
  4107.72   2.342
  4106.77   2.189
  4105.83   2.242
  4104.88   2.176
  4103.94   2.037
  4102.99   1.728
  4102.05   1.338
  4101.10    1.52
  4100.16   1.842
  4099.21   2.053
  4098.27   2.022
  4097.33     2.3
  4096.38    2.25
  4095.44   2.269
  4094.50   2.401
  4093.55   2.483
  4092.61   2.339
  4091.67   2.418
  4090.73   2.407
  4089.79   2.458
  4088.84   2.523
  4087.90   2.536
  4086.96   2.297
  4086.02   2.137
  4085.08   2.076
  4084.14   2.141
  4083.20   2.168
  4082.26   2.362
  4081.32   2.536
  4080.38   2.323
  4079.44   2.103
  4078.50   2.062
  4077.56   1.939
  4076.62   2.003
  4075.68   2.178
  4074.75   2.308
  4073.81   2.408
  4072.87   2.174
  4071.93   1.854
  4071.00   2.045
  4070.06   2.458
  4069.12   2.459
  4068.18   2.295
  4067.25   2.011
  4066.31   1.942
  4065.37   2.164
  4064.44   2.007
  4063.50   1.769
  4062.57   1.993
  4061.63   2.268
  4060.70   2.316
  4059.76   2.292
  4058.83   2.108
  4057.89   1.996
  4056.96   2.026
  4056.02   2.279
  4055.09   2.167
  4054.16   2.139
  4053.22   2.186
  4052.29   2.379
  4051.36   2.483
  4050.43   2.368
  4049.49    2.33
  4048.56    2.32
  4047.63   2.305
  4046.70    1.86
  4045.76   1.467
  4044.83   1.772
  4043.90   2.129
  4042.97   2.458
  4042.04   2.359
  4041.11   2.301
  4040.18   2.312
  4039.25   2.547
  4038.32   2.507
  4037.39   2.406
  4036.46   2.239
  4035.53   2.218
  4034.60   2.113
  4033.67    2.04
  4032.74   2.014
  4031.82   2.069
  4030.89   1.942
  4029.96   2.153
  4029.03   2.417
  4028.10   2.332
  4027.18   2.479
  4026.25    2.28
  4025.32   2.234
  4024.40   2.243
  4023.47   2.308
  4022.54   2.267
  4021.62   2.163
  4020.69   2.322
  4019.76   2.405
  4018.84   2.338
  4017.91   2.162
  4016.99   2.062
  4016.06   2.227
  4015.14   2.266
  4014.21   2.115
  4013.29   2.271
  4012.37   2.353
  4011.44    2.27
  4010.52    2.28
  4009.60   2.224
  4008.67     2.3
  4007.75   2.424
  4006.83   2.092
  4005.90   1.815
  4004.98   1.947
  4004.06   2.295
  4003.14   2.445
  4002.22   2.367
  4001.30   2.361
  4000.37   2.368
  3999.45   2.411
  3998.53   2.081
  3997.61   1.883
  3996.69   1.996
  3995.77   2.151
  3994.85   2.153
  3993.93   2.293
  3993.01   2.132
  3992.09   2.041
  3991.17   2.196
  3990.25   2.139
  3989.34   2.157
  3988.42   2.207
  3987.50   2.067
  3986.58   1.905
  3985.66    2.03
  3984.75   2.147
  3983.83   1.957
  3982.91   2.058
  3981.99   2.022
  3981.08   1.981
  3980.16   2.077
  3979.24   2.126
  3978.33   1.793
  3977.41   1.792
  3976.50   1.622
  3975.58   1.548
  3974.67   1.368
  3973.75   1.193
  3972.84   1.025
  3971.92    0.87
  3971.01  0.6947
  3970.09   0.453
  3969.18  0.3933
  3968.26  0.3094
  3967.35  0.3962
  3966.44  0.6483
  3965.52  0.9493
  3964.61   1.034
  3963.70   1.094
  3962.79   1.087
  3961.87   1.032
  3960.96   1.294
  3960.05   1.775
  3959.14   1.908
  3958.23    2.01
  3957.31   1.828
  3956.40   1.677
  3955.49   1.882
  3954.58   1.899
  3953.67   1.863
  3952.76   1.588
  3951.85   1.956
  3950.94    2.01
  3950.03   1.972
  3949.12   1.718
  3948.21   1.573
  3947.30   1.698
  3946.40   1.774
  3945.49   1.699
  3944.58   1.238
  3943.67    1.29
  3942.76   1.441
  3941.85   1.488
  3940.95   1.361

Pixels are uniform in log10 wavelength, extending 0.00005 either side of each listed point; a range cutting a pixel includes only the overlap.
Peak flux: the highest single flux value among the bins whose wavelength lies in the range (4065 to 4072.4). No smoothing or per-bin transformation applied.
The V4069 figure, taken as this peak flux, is 2.459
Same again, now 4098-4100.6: 2.053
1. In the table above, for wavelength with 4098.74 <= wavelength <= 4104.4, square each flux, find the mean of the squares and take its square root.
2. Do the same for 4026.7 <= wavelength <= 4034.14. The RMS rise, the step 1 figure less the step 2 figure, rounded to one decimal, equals -0.4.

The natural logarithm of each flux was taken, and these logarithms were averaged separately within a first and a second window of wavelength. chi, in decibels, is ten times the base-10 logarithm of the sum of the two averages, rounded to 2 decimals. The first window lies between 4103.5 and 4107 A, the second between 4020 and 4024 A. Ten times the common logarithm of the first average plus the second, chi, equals 2.01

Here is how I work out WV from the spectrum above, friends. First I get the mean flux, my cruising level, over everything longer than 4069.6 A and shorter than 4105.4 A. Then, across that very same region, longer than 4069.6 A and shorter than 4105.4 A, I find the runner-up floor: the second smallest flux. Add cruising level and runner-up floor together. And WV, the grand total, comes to 3.7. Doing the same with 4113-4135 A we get 4.5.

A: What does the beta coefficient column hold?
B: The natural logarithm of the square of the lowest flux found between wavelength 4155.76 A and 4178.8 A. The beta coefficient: 1.35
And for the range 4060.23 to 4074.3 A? 1.14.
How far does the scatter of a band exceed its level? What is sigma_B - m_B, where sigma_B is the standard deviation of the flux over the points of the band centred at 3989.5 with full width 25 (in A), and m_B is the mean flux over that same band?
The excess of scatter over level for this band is -1.94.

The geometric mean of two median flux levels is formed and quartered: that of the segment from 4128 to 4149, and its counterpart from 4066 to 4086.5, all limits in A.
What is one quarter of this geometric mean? 0.566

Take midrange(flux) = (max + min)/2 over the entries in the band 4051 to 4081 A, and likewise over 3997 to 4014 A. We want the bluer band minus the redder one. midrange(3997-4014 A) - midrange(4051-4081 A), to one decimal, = 0.0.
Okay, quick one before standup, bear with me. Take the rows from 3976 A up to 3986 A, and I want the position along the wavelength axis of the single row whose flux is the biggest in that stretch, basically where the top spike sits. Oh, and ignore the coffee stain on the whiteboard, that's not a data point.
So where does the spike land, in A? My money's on 3984.75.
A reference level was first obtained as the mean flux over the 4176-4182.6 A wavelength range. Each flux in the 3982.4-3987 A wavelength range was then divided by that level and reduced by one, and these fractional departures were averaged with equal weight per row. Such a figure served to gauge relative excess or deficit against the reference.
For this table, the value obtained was -0.15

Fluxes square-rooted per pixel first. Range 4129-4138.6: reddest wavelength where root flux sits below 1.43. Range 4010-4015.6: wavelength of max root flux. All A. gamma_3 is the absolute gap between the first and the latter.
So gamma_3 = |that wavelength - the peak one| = 120.0 A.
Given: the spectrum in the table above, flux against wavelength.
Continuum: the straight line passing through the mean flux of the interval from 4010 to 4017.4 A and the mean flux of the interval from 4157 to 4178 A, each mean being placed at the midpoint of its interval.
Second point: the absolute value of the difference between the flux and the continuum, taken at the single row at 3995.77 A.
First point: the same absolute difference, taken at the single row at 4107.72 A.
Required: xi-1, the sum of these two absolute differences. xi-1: 0.12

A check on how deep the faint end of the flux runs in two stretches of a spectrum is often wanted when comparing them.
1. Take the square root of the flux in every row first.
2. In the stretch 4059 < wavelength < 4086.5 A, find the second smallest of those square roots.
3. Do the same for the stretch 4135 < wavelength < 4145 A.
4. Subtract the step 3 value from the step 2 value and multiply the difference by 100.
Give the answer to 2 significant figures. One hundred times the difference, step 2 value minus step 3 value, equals -13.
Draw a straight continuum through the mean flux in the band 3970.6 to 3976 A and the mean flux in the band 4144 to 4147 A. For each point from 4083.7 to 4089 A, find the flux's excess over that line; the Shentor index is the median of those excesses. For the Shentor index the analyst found 0.3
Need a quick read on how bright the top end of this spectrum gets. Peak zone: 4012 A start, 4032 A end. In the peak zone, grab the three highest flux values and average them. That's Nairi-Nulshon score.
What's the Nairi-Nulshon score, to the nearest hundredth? 2.43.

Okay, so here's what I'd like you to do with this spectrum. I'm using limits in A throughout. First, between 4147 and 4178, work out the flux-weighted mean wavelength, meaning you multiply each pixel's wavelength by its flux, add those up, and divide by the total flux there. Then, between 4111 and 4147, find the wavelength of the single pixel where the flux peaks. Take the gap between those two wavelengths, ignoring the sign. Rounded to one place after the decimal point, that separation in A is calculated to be 45.1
